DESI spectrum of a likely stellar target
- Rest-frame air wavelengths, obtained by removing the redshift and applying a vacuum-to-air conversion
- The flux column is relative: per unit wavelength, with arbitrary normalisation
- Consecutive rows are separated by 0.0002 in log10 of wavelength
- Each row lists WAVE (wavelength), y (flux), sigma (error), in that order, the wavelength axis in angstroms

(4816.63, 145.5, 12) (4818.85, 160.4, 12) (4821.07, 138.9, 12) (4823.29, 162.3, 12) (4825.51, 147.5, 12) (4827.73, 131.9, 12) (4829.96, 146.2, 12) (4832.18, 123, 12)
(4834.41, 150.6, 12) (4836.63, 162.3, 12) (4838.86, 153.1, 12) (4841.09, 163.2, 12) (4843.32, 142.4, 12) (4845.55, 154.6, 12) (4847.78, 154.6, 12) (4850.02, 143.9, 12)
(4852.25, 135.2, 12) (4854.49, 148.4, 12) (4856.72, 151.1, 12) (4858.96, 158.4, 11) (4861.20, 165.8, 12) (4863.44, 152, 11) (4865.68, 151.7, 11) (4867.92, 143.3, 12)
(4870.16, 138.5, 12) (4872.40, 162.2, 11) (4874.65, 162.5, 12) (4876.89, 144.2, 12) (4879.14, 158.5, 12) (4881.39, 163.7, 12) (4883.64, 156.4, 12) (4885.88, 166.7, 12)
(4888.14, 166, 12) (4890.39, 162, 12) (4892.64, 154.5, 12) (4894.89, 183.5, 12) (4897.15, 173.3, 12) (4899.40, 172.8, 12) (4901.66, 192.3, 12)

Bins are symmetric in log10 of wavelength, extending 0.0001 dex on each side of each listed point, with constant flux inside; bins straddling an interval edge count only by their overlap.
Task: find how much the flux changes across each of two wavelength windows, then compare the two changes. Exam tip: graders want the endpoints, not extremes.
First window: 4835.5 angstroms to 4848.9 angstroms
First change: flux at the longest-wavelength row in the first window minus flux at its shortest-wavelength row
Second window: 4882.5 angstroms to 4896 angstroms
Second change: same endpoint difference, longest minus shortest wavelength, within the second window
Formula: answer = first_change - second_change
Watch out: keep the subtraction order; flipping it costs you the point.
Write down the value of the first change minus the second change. -35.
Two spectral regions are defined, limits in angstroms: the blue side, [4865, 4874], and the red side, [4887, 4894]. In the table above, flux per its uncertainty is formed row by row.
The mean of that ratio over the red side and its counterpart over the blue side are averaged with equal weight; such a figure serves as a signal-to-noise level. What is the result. 13.2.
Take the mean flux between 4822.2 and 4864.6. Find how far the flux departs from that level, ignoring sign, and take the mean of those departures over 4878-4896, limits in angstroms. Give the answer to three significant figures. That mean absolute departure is 14.1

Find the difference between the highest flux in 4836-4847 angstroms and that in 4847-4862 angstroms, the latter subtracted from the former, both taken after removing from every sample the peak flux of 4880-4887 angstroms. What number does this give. -2.6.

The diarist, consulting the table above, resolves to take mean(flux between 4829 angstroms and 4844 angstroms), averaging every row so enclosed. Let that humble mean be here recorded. 149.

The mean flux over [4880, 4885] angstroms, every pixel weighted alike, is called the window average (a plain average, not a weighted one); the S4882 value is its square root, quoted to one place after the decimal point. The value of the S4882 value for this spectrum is 12.7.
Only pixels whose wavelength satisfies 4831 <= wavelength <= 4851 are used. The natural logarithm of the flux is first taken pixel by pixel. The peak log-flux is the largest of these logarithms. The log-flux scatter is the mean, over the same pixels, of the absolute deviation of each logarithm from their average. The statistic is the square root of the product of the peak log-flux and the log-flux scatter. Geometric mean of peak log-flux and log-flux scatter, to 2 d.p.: 0.56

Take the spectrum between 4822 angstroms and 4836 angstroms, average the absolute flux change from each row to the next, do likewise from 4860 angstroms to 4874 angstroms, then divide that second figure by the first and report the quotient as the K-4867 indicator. 0.53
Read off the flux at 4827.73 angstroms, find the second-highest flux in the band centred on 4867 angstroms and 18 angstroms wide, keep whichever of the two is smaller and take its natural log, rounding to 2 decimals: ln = 4.88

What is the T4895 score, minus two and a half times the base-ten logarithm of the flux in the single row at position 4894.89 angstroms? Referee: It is -5.66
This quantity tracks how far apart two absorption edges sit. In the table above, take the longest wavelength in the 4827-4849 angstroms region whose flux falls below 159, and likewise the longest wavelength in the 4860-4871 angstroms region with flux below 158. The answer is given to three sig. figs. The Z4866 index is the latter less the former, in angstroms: 22.4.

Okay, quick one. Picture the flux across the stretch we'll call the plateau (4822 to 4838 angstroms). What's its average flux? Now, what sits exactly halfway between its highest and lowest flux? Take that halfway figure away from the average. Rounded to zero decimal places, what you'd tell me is 4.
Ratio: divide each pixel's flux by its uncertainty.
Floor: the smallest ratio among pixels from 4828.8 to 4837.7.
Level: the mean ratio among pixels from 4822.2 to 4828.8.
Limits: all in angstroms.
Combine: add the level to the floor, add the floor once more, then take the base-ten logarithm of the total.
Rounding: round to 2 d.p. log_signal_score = 1.52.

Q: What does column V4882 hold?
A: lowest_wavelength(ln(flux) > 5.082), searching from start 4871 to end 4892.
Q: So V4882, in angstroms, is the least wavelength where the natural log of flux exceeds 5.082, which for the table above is 4872.40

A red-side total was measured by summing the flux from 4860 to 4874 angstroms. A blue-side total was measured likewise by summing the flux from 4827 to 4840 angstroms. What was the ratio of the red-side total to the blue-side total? 1.05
